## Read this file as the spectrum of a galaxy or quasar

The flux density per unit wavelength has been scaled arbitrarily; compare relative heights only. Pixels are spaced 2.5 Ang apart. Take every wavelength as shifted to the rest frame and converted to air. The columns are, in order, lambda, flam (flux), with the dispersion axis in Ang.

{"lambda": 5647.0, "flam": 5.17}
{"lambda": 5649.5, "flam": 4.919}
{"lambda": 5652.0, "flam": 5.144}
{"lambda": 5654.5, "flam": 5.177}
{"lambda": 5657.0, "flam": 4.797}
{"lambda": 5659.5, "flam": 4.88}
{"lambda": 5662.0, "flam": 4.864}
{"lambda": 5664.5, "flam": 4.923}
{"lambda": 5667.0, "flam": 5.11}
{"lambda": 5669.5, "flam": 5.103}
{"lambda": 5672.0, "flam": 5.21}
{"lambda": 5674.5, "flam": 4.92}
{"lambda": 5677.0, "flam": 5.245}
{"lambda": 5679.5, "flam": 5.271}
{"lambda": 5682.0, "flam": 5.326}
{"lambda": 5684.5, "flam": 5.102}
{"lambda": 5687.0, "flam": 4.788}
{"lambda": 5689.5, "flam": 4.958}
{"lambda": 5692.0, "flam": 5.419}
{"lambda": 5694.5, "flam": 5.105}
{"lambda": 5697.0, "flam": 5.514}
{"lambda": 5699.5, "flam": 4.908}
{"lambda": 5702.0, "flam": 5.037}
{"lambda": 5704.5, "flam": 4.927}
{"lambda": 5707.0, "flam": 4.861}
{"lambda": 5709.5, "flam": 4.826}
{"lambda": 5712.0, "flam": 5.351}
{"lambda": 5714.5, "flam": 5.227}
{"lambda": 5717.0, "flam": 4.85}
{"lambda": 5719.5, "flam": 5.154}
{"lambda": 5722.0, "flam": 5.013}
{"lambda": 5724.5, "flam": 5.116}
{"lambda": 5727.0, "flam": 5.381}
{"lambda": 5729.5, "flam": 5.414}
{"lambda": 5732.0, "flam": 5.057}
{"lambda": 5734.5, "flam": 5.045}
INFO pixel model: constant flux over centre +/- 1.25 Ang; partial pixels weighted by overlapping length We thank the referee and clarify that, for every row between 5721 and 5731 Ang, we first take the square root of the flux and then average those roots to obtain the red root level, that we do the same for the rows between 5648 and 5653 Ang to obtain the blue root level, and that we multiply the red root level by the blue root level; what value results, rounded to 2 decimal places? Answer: 5.13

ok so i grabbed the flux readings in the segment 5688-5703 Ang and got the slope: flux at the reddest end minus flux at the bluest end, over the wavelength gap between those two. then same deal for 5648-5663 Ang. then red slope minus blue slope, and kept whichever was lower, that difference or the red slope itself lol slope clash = 0.01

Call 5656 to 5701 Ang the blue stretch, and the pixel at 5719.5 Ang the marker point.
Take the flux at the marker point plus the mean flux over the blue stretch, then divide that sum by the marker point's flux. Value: 1.99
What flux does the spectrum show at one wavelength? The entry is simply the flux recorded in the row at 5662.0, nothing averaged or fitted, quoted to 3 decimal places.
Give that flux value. 4.864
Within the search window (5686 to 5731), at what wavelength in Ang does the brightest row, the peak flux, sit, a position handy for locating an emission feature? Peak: 5697.0 Ang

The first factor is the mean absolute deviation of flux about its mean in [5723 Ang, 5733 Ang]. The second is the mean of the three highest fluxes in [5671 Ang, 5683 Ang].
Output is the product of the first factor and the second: 0.82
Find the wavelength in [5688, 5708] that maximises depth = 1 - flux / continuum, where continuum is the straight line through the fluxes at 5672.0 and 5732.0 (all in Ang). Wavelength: 5707.0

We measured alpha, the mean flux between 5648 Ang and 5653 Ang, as 5.03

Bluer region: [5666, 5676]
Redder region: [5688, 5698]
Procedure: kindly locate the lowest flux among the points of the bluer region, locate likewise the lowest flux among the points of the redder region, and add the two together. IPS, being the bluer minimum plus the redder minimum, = 9.88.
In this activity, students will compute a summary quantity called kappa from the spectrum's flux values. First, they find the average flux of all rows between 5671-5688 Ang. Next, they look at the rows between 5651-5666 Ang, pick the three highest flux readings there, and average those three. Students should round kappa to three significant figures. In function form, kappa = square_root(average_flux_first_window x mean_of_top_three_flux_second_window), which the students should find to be 5.10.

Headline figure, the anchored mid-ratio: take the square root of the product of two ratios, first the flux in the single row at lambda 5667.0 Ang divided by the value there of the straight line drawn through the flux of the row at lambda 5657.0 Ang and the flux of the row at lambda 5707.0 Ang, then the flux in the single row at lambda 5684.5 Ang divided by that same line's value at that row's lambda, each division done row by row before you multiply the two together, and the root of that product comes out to 1.06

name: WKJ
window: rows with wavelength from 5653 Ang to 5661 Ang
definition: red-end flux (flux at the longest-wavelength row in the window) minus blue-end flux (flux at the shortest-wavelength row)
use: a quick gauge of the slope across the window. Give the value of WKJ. -0.30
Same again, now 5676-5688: -0.46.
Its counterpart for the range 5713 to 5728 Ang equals 0.15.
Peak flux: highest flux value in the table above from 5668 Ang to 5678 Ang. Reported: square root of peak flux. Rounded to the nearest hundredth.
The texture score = 2.29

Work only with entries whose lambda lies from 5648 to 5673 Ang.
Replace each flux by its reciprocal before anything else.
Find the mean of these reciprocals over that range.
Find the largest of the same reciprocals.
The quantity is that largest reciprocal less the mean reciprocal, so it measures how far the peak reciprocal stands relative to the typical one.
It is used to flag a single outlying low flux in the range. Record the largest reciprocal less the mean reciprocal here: 0.0088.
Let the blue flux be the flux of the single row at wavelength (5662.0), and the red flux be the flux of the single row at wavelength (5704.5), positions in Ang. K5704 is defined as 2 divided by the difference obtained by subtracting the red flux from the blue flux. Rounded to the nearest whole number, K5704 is -32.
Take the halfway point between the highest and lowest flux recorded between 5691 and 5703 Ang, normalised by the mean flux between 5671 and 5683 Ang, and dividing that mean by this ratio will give 5.2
